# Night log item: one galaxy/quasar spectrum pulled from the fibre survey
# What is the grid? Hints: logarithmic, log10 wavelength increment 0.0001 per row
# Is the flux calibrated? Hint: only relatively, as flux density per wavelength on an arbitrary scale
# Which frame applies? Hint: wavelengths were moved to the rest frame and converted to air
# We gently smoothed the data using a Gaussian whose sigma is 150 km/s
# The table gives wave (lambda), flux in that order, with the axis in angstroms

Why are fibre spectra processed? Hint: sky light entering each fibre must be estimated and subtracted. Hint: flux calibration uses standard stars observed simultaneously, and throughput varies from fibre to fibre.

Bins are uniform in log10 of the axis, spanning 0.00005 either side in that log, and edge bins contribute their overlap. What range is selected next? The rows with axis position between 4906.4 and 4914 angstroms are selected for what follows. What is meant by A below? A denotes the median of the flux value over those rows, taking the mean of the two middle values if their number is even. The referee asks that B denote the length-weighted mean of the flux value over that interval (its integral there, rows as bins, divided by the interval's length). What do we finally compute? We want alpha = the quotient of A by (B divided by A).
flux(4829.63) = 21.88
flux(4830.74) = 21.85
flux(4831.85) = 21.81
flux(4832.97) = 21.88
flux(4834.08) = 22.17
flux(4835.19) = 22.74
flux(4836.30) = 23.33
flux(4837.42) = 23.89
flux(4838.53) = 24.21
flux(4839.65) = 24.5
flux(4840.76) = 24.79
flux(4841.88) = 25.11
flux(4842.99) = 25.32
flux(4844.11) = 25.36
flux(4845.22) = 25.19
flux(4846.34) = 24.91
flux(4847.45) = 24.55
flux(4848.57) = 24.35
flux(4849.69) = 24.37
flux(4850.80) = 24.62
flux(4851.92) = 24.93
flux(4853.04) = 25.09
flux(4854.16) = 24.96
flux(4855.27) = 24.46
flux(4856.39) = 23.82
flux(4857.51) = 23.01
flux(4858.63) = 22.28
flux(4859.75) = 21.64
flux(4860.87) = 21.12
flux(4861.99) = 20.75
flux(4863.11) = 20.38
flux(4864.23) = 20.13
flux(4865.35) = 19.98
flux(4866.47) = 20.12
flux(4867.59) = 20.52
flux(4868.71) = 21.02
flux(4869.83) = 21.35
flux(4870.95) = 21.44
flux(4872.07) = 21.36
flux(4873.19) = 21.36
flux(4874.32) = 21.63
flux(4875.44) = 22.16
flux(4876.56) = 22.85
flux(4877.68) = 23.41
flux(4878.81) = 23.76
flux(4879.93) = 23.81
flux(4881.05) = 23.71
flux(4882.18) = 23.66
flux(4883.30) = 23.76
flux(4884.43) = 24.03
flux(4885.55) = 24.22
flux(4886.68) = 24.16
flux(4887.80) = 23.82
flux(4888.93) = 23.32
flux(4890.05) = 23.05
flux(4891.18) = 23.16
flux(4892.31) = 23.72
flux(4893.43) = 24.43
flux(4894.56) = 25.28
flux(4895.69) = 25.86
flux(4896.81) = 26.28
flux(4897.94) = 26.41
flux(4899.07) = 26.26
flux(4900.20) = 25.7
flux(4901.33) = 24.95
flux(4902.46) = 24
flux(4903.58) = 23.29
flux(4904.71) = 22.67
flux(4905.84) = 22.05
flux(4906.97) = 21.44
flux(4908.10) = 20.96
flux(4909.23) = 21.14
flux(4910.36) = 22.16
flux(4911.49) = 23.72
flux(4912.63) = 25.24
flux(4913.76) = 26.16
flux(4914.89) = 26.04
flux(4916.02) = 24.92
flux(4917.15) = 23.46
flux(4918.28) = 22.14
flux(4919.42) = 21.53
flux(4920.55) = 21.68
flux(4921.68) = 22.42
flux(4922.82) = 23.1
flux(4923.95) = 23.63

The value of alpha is 22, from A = 22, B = 22.8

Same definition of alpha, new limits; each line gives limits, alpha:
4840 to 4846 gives 25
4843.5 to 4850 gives 25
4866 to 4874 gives 22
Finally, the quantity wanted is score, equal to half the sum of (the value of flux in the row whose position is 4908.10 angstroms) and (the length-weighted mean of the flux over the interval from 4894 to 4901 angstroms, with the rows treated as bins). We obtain 23.4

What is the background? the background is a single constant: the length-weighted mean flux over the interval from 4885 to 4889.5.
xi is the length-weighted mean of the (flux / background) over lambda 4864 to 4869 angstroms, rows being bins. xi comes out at 0.85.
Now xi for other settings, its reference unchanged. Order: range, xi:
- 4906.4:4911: 0.90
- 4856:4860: 0.95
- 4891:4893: 0.99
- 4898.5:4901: 1.08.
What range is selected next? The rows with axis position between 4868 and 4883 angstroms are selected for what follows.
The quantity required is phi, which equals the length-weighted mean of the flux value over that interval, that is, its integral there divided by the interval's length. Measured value 22.4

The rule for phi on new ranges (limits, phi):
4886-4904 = 24.6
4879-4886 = 23.9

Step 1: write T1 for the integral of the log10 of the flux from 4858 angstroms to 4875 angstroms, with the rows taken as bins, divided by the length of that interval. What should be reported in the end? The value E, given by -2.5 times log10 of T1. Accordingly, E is -0.303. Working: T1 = 1.32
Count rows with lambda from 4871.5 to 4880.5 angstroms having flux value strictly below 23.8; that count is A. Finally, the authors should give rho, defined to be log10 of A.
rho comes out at 0.85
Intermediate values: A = 7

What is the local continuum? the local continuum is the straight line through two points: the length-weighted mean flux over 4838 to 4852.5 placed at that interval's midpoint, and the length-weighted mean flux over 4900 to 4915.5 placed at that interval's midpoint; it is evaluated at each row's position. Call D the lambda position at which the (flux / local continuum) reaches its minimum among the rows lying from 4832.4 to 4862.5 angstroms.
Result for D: 4861.99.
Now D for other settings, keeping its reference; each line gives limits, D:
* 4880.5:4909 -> 4908.10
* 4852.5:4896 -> 4865.35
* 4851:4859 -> 4858.63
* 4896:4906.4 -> 4905.84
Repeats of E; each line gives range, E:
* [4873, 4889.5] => -0.340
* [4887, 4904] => -0.359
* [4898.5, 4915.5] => -0.345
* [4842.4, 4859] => -0.357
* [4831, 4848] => -0.349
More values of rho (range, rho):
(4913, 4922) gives 0.70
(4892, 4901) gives 0.00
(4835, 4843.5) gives 0.30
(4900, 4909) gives 0.70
